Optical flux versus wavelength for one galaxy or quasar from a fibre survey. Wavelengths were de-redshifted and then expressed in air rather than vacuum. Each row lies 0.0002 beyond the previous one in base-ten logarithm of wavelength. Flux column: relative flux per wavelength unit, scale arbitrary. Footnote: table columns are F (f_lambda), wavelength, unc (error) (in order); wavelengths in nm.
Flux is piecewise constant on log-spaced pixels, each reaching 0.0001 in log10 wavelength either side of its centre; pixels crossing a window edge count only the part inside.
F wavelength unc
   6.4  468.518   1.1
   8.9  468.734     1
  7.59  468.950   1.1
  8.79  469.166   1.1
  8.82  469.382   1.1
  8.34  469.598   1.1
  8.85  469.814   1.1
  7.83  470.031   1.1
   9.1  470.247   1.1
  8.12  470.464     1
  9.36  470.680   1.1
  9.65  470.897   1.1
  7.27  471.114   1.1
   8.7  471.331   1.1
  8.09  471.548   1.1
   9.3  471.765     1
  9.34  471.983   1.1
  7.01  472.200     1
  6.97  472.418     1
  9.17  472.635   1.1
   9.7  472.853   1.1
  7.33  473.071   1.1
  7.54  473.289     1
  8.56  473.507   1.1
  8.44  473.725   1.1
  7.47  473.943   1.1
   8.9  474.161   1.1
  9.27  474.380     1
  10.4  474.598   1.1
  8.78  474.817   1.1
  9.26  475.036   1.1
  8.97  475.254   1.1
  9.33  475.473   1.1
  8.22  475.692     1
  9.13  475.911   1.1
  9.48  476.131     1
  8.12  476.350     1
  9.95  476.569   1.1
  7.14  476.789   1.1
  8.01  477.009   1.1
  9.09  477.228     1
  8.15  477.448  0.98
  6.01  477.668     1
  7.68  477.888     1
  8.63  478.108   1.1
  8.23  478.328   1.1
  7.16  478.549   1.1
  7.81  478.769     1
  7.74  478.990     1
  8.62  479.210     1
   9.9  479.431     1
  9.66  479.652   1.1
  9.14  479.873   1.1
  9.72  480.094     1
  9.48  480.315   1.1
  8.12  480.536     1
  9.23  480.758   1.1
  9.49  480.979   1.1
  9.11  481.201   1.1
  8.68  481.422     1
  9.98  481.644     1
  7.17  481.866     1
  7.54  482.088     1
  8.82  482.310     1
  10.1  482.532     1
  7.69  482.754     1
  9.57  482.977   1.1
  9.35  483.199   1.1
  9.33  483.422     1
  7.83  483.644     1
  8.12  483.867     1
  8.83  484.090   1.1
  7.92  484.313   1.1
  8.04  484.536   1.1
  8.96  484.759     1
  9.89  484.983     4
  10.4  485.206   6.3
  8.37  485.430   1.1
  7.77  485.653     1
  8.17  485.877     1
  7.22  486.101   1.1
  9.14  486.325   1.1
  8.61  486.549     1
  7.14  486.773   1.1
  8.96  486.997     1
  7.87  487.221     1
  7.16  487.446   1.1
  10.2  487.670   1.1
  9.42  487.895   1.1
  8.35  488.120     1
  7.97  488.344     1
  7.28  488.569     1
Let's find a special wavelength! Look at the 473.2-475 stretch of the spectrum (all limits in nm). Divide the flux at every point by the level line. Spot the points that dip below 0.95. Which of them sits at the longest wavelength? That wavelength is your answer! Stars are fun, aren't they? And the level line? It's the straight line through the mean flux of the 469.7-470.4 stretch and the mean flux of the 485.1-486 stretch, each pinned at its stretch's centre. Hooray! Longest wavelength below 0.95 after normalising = 473.943 nm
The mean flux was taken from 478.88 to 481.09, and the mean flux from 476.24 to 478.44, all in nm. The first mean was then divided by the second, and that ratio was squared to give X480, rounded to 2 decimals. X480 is 1.26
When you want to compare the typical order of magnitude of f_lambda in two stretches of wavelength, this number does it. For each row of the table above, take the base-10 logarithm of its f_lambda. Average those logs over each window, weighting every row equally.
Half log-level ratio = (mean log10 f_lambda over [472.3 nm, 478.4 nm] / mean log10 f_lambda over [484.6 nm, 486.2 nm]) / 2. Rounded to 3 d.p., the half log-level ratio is 0.495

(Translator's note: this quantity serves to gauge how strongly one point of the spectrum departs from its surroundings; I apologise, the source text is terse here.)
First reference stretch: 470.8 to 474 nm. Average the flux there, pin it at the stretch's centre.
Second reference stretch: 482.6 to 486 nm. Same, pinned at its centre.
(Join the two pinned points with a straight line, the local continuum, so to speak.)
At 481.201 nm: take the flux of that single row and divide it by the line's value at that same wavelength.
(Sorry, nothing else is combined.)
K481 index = 1.06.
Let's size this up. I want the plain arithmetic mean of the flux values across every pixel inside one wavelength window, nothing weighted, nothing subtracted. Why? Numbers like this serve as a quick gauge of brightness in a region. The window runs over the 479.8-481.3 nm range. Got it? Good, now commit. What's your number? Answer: 9.18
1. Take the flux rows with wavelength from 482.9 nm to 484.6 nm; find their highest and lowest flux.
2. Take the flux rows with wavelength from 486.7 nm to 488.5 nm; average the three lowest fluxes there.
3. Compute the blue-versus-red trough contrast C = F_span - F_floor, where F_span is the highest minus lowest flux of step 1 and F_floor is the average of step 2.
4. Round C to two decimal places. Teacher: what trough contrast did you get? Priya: -5.65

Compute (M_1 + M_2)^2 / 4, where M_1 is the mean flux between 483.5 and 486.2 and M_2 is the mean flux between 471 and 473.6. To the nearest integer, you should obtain 70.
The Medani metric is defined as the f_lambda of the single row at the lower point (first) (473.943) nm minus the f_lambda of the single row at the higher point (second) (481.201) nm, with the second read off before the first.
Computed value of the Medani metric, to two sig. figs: -1.6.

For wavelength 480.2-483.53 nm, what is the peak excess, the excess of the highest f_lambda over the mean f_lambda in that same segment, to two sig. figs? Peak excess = 1.2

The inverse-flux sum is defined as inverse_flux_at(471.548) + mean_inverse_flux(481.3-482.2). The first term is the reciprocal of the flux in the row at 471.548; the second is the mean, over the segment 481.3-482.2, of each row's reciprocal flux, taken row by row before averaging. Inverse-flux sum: 0.245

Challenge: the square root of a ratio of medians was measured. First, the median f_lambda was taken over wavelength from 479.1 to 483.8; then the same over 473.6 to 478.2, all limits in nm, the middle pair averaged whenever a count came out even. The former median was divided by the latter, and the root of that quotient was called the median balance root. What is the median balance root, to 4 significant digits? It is 1.025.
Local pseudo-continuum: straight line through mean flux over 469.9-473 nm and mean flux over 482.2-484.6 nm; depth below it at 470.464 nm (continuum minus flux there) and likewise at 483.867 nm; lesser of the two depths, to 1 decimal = 0.4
